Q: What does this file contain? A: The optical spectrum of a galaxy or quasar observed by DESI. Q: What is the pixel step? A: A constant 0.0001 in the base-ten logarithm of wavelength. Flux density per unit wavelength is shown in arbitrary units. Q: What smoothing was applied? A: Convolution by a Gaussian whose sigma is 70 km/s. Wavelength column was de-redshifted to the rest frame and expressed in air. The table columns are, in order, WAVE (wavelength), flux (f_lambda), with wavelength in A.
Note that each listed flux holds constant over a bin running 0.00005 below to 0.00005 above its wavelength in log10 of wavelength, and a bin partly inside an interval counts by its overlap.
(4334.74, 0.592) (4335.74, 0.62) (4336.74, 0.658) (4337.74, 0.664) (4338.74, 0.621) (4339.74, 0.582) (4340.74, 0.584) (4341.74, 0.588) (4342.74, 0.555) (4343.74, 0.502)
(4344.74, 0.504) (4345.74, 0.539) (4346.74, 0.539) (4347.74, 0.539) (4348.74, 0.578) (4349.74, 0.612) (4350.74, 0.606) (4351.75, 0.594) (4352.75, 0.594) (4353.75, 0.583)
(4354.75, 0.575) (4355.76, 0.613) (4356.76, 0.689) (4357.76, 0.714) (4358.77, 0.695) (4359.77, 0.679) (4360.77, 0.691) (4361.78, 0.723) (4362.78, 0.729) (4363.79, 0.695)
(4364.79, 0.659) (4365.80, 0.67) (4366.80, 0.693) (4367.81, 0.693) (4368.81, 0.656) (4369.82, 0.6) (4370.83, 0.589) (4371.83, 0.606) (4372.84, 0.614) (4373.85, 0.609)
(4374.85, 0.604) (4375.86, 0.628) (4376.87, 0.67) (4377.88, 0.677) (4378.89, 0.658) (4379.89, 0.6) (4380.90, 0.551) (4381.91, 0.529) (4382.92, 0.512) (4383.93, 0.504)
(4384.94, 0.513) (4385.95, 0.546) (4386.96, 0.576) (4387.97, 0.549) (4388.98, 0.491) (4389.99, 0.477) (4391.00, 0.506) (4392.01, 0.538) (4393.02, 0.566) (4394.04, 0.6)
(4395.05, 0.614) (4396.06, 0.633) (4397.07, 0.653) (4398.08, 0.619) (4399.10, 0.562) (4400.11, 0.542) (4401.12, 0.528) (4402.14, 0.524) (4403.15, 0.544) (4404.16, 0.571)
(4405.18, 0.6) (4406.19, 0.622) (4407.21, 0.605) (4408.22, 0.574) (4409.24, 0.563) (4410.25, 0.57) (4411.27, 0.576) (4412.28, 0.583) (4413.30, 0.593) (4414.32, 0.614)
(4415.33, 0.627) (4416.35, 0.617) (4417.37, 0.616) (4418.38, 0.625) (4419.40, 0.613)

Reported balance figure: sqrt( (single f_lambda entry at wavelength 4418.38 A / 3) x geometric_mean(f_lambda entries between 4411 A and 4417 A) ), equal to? 0.354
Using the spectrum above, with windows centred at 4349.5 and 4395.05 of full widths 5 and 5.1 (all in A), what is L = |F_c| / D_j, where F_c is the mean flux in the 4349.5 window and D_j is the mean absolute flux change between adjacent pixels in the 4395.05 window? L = 27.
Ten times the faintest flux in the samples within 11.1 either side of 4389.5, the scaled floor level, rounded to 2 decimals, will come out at 4.77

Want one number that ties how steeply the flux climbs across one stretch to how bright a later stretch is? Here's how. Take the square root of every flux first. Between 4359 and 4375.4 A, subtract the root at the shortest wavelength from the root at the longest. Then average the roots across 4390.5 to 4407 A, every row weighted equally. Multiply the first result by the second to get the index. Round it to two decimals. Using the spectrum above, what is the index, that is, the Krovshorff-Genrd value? -0.04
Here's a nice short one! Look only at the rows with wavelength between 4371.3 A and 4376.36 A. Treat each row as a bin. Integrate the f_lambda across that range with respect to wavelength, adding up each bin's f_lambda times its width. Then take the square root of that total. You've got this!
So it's 1.76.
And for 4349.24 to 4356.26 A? 2.05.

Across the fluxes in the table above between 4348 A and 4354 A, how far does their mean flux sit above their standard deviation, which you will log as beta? 0.58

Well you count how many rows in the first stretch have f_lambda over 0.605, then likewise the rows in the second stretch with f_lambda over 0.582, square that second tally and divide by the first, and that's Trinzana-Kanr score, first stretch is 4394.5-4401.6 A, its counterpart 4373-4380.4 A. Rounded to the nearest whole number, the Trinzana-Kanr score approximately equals 12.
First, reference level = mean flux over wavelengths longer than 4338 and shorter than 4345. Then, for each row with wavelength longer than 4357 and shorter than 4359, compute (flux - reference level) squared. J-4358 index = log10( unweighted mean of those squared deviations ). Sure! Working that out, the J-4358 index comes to -1.7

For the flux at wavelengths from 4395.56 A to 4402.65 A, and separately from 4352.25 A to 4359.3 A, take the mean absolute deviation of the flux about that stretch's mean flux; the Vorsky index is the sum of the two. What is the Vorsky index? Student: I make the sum 0.100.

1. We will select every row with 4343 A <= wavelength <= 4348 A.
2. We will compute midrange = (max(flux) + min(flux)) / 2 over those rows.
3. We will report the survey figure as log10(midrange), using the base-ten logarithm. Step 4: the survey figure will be -0.284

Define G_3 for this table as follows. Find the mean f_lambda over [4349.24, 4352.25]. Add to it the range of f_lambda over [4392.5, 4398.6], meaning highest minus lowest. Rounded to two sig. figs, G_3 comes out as 0.69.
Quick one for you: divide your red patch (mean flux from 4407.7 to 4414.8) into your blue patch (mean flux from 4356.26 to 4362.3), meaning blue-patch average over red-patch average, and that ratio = 1.20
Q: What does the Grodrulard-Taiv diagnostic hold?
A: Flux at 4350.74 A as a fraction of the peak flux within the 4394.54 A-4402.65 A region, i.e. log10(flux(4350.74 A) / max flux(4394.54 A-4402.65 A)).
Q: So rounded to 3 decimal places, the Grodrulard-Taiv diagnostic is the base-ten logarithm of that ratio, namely -0.032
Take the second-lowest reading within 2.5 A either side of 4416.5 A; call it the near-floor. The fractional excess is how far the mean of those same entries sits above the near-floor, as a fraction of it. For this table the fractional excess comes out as 0.01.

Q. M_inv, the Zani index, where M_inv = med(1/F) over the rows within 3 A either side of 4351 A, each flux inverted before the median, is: 1.68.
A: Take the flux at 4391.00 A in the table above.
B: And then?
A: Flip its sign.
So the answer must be -0.51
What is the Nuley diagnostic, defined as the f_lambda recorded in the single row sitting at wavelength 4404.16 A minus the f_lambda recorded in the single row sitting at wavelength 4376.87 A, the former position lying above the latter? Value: -0.10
